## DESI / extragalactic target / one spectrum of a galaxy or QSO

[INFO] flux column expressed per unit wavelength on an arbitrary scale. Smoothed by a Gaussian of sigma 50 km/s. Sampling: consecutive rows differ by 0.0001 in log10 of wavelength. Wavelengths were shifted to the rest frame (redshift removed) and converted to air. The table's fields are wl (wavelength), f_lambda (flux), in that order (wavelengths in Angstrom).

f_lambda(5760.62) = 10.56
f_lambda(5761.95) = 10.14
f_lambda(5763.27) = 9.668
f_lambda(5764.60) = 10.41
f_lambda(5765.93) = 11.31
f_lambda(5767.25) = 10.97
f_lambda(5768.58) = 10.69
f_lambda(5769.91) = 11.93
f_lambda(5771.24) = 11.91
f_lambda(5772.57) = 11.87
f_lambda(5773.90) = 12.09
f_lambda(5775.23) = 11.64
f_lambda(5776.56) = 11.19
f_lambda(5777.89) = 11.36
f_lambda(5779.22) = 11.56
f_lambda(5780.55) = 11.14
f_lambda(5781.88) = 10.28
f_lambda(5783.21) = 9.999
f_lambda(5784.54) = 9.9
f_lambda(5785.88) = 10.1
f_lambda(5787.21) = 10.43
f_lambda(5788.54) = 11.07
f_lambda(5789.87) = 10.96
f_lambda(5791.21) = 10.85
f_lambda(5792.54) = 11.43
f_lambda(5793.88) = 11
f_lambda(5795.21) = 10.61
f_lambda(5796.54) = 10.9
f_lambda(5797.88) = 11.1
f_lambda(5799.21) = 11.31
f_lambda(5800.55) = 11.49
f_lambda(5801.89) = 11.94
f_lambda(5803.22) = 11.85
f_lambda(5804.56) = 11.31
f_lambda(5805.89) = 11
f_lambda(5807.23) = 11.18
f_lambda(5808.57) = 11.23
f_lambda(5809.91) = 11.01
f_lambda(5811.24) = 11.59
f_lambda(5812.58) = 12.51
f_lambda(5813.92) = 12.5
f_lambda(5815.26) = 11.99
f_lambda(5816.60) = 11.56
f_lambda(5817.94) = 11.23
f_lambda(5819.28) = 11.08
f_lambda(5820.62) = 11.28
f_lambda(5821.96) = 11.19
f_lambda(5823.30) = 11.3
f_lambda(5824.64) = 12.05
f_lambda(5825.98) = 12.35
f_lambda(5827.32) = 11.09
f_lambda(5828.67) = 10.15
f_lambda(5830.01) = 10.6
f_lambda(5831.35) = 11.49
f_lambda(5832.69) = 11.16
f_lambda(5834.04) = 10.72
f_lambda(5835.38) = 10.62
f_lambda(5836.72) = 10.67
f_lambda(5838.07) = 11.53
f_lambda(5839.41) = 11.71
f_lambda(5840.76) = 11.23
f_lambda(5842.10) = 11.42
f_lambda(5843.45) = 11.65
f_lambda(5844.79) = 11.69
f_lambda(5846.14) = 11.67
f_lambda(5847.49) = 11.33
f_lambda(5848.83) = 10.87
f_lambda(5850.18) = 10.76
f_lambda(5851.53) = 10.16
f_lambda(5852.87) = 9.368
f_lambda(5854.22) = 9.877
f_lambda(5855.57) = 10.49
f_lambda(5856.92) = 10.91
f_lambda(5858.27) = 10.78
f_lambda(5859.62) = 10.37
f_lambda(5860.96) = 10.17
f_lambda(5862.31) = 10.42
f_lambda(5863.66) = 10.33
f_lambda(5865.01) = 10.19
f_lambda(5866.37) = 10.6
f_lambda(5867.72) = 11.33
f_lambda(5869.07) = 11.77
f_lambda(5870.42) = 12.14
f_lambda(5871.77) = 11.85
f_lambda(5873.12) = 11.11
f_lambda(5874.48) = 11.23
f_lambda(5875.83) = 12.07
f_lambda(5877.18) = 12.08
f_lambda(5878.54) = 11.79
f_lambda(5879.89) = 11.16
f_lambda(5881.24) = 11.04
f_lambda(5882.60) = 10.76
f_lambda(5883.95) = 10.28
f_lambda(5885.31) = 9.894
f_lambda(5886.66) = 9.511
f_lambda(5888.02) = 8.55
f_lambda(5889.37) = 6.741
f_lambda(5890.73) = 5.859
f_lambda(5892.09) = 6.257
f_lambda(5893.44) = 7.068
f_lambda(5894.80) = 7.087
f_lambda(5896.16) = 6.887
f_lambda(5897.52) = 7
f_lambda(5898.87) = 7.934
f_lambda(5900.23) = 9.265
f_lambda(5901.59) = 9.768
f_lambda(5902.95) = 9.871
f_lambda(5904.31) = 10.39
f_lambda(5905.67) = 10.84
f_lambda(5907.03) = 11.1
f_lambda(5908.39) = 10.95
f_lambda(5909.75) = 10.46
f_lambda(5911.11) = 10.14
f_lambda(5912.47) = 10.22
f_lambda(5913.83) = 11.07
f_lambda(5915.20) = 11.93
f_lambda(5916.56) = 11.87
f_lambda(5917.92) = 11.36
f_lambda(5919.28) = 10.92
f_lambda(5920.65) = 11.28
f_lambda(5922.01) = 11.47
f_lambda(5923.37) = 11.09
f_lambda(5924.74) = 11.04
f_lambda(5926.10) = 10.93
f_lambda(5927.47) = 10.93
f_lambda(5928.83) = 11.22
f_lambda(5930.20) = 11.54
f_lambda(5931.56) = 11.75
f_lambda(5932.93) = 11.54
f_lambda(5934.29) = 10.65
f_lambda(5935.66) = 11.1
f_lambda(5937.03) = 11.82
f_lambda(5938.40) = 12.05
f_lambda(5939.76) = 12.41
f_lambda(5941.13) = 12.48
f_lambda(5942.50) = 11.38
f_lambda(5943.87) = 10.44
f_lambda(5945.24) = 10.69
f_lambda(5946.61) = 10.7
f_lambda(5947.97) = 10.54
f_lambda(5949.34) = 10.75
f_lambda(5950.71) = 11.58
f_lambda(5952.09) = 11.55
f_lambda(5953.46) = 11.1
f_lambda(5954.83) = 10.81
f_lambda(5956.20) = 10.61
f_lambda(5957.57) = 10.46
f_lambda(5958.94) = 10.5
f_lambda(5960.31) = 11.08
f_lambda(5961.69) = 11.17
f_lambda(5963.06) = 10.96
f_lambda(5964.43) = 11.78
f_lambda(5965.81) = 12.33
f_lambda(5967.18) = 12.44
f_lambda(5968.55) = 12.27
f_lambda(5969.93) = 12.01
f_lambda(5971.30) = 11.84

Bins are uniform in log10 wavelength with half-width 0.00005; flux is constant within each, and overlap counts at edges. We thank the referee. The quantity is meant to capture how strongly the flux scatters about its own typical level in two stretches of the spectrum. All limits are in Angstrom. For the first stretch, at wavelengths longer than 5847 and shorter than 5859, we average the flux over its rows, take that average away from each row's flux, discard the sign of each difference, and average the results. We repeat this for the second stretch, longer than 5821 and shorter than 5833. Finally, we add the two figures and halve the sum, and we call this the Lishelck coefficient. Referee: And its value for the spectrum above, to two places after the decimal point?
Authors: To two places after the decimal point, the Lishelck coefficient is 0.47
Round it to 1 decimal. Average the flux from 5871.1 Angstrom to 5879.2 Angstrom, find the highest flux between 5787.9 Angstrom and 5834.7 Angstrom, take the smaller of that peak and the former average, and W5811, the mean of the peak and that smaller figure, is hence 12.1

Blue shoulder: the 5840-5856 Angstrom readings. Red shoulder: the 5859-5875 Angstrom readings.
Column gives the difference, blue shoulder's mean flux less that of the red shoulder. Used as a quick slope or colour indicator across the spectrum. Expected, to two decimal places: -0.08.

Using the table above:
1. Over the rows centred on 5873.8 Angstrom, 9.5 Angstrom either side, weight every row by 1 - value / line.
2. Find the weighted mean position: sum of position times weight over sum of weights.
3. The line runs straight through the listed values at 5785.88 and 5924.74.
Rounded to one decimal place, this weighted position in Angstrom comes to 5874.3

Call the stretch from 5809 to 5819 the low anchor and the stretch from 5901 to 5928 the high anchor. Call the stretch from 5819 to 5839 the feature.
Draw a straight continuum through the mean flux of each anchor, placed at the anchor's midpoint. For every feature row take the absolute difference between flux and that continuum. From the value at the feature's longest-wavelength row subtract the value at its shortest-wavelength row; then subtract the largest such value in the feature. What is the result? -2.1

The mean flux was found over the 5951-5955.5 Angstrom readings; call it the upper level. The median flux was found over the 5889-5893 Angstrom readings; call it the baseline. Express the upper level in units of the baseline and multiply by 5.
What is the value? 8.9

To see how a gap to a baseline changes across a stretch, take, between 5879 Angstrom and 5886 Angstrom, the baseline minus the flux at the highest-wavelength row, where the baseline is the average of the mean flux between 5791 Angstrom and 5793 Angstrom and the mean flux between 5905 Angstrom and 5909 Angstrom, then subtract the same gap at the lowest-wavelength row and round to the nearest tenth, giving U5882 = 1.3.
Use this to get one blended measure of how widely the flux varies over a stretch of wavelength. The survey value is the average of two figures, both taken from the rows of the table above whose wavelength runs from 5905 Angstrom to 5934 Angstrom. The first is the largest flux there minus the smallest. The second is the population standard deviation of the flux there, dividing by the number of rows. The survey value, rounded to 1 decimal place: 1.1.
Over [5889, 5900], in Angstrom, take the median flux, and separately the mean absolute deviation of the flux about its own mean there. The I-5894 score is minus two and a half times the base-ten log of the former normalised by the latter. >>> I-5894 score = -3.03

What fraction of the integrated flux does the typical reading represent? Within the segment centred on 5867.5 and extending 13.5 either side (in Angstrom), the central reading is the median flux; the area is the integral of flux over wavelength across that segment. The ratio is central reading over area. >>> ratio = 0.0369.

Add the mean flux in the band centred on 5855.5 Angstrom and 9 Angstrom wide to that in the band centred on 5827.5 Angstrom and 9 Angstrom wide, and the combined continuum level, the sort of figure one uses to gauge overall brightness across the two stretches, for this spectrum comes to 21.6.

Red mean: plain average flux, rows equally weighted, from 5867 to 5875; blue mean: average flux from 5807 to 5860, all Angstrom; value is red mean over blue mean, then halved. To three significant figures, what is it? 0.518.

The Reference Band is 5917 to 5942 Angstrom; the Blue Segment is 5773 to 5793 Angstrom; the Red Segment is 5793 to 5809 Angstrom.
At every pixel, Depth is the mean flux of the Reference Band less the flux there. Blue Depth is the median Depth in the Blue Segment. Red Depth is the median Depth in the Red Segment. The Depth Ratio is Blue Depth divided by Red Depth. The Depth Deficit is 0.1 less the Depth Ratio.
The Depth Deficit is -1.5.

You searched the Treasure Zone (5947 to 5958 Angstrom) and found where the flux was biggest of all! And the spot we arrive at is 5950.71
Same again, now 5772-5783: 5773.90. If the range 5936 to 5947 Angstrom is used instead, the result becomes 5941.13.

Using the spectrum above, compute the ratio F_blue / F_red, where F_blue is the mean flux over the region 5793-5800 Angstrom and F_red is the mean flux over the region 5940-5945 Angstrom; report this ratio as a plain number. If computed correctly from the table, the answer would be 0.96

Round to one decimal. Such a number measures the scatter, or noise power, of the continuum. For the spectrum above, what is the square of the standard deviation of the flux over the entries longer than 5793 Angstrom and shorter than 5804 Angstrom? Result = 0.2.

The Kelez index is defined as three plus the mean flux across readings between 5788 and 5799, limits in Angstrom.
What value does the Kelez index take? 14.0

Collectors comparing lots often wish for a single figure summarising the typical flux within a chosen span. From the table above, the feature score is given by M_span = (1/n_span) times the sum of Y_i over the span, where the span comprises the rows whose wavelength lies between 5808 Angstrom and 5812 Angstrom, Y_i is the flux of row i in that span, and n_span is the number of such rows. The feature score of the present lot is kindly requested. 11.3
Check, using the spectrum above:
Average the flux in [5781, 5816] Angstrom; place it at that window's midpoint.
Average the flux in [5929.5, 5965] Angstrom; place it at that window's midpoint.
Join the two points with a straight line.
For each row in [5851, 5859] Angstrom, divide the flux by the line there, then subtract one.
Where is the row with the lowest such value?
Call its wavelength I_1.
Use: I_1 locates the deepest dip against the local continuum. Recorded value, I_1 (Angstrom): 5852.87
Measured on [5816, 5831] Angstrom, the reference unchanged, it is 5828.67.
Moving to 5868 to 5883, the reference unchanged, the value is 5882.60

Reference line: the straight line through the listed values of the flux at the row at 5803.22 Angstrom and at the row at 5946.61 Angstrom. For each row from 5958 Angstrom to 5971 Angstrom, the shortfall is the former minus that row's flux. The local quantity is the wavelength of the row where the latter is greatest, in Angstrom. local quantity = 5958.94 Angstrom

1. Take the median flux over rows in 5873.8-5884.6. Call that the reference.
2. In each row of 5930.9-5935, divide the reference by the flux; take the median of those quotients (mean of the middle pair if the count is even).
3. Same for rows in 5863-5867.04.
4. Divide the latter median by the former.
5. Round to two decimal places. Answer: 1.12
